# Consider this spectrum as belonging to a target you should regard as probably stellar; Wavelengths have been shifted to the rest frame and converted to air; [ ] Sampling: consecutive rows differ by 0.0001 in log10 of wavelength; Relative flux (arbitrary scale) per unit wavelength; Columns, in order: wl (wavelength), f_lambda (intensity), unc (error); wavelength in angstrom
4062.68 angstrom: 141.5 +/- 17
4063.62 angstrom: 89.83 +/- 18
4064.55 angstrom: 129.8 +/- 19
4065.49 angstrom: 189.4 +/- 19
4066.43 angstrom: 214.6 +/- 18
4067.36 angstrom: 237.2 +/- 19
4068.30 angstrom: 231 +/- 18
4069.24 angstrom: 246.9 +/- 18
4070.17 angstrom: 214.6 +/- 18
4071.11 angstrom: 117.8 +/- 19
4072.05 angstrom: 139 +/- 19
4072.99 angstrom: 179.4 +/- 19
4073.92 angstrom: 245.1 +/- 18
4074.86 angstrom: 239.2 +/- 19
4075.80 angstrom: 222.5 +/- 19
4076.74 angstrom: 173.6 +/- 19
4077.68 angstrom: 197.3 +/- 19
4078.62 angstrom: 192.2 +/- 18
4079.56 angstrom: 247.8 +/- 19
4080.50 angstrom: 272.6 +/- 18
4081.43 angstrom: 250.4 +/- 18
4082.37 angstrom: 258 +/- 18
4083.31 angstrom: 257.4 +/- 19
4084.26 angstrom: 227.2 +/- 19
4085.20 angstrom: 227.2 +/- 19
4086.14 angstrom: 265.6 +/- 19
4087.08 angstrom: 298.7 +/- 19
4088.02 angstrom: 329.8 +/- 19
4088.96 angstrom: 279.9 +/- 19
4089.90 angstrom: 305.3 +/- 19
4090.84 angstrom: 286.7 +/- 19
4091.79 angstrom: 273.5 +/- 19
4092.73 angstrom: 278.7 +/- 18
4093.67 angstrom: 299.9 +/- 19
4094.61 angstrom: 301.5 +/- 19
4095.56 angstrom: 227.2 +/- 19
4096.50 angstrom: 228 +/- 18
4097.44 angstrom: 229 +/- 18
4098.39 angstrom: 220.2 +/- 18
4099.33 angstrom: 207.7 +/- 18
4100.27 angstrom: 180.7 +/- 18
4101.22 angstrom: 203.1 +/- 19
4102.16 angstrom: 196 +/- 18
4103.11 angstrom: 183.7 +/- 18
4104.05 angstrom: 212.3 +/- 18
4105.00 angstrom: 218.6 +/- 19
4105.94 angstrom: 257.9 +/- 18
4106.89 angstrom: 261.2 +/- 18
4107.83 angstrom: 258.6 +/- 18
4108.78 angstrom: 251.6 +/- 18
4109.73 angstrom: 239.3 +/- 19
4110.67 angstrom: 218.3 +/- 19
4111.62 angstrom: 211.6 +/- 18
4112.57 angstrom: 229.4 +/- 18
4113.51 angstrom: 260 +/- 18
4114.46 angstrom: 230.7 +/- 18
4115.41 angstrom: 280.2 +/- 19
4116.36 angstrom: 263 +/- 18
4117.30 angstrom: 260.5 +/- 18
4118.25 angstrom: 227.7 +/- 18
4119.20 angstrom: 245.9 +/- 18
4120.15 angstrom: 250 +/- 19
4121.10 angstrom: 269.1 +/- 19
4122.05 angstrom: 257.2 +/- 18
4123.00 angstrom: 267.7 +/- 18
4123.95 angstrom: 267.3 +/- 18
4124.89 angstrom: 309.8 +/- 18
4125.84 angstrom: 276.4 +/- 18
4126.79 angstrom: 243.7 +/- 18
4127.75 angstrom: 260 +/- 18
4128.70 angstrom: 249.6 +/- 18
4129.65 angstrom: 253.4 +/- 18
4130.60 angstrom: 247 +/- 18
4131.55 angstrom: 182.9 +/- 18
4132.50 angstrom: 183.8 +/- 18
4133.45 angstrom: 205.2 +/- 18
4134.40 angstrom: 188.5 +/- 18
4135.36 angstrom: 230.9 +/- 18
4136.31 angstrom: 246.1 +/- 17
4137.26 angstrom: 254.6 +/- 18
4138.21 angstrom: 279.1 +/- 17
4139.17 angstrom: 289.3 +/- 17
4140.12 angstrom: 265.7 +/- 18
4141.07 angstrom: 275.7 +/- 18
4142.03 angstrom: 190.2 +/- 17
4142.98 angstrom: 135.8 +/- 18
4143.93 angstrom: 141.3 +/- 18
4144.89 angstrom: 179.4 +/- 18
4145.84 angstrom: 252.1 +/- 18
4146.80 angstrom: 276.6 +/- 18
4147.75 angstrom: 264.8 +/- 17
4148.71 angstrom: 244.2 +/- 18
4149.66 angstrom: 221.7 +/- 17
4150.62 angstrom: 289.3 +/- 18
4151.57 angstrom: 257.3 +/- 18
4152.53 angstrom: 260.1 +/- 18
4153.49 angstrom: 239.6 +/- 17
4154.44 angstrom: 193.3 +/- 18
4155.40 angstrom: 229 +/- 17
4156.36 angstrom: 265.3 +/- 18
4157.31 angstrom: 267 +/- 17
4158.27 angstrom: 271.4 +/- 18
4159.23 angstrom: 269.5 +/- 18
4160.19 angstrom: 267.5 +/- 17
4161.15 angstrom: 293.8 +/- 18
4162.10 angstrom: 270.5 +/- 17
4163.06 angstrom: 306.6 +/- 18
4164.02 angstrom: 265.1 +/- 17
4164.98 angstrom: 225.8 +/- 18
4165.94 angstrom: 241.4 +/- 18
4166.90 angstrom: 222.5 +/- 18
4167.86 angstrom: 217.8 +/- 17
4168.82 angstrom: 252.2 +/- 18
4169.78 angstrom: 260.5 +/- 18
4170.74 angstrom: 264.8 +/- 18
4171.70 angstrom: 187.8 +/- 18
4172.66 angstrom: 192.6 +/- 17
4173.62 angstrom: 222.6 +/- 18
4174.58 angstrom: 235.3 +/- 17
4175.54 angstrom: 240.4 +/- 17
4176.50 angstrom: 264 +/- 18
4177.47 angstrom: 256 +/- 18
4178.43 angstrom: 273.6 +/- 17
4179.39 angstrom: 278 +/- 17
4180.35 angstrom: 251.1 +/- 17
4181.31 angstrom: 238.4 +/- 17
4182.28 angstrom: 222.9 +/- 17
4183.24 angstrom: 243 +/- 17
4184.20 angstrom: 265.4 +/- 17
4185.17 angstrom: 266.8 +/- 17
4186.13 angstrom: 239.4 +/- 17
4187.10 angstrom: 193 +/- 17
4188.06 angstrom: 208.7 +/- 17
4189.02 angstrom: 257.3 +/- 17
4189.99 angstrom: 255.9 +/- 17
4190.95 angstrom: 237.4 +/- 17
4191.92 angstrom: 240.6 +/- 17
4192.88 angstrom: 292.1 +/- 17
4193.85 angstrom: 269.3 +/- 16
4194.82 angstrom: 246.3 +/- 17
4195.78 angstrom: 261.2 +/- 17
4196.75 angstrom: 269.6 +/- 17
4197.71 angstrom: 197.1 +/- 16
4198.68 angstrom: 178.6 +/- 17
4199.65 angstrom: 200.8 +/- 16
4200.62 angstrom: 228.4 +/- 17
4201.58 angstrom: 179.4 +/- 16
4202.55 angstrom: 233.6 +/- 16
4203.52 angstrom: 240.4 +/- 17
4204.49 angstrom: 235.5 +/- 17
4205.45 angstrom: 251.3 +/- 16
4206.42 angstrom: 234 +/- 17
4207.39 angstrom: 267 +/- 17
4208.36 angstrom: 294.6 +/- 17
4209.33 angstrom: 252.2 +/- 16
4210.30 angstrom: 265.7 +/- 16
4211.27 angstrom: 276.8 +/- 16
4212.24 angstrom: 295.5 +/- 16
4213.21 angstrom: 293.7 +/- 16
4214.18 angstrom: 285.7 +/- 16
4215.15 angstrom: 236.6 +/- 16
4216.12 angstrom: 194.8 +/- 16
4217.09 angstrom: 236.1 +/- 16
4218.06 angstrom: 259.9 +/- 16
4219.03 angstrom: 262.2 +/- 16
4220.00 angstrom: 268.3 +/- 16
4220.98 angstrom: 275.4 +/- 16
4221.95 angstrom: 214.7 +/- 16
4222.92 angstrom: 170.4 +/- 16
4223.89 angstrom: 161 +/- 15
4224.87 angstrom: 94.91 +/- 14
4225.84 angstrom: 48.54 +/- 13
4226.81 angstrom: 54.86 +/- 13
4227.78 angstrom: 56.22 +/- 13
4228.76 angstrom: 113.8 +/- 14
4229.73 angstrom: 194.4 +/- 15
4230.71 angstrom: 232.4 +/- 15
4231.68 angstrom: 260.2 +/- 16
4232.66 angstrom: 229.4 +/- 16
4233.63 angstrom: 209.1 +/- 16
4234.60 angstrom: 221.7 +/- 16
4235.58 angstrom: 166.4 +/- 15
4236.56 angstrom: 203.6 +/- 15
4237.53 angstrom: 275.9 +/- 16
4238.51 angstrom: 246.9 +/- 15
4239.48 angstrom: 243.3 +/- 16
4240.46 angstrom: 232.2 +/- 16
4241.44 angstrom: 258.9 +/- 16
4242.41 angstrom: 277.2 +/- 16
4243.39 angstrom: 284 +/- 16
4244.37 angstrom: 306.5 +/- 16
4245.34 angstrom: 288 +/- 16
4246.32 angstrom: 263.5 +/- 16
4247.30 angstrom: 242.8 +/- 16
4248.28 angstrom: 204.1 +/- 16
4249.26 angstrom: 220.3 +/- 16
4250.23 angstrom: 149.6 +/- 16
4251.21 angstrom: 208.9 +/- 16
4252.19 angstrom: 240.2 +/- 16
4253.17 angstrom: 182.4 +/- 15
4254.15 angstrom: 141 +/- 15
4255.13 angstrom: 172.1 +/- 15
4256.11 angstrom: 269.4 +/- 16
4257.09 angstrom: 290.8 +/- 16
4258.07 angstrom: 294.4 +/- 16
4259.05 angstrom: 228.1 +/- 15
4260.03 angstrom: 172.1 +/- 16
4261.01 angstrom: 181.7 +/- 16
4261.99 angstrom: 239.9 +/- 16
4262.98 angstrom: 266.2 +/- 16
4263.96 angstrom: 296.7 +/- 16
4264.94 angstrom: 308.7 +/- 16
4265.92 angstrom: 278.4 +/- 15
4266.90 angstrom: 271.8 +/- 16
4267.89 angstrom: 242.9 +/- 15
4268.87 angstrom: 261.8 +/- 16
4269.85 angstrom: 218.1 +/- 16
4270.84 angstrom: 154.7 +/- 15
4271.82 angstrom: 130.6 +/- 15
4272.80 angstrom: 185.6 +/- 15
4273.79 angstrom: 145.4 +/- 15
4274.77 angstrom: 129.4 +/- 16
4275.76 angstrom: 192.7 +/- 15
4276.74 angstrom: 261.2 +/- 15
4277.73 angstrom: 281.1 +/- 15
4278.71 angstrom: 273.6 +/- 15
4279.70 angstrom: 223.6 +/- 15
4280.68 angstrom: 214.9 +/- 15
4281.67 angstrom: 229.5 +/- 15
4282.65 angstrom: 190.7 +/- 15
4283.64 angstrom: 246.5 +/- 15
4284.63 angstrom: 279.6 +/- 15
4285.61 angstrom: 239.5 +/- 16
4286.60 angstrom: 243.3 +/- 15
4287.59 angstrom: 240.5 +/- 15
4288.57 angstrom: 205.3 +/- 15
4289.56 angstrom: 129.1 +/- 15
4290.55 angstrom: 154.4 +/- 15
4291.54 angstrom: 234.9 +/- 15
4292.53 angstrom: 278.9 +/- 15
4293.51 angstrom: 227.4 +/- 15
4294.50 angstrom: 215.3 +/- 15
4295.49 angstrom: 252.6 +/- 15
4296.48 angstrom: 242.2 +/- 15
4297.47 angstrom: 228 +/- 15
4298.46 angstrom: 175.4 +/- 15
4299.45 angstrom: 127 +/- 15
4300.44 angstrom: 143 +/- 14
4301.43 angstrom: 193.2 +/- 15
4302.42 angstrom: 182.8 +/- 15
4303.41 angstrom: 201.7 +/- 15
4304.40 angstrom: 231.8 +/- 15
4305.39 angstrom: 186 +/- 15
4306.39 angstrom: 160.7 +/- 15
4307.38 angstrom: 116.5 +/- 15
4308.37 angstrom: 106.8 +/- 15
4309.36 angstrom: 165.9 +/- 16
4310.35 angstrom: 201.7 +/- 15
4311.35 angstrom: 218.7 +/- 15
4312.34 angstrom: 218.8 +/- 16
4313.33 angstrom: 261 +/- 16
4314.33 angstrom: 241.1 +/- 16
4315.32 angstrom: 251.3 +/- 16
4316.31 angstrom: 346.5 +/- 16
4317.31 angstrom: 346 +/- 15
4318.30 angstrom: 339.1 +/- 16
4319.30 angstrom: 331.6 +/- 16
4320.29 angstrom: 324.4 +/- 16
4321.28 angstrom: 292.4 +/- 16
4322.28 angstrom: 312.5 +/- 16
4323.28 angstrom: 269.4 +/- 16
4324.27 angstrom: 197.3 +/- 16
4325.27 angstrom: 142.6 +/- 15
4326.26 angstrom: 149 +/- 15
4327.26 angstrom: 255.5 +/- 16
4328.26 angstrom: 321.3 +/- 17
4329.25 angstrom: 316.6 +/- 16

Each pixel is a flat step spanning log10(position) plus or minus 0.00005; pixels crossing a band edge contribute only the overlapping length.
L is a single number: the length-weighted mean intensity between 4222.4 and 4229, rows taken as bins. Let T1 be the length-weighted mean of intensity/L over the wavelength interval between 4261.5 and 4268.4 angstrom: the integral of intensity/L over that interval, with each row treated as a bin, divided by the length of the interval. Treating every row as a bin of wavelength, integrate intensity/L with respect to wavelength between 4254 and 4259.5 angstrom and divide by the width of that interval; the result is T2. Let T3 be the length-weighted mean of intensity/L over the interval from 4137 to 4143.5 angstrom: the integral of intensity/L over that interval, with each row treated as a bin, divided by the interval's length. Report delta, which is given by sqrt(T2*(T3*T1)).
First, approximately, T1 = 2.72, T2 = 2.38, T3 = 2.40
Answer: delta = 3.9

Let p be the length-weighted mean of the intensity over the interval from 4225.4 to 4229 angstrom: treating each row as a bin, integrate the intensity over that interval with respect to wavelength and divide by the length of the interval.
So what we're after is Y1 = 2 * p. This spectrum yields 131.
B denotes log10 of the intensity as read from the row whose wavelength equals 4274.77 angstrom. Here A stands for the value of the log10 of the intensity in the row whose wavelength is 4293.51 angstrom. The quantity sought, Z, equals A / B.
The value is 1.12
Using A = 2.36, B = 2.11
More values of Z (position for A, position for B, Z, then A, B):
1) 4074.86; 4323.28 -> 0.98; 2.38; 2.43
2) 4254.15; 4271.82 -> 1.02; 2.15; 2.12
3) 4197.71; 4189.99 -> 0.95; 2.29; 2.41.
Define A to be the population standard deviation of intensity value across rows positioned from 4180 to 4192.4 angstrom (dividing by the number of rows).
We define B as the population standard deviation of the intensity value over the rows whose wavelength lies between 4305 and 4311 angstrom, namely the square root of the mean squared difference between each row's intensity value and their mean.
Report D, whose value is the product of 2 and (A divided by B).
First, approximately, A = 21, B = 34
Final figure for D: 1.2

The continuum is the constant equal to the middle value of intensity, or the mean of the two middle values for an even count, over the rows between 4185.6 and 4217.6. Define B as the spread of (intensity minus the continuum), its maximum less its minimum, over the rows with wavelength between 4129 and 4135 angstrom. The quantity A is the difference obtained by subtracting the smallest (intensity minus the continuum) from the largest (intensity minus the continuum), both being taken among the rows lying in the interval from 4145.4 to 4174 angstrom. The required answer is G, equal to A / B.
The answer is 1.7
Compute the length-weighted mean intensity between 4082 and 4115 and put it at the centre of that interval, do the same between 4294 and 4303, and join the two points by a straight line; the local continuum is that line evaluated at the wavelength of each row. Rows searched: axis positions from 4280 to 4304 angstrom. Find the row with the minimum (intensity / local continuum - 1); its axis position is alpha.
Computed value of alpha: 4299.45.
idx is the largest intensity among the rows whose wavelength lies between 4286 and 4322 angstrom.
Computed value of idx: 346.5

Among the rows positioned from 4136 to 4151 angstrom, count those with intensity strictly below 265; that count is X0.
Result 10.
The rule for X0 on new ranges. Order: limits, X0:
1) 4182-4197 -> 11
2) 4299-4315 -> 16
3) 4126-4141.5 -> 12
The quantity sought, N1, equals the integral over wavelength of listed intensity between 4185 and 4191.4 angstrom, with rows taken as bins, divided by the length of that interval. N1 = 236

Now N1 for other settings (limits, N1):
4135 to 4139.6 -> 260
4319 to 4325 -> 281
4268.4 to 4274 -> 184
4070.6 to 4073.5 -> 148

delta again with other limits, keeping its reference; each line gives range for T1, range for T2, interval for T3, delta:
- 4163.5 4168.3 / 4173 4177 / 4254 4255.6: 3.0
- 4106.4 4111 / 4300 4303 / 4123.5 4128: 3.4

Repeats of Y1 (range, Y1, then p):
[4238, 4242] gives 492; 246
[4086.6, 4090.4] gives 607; 304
